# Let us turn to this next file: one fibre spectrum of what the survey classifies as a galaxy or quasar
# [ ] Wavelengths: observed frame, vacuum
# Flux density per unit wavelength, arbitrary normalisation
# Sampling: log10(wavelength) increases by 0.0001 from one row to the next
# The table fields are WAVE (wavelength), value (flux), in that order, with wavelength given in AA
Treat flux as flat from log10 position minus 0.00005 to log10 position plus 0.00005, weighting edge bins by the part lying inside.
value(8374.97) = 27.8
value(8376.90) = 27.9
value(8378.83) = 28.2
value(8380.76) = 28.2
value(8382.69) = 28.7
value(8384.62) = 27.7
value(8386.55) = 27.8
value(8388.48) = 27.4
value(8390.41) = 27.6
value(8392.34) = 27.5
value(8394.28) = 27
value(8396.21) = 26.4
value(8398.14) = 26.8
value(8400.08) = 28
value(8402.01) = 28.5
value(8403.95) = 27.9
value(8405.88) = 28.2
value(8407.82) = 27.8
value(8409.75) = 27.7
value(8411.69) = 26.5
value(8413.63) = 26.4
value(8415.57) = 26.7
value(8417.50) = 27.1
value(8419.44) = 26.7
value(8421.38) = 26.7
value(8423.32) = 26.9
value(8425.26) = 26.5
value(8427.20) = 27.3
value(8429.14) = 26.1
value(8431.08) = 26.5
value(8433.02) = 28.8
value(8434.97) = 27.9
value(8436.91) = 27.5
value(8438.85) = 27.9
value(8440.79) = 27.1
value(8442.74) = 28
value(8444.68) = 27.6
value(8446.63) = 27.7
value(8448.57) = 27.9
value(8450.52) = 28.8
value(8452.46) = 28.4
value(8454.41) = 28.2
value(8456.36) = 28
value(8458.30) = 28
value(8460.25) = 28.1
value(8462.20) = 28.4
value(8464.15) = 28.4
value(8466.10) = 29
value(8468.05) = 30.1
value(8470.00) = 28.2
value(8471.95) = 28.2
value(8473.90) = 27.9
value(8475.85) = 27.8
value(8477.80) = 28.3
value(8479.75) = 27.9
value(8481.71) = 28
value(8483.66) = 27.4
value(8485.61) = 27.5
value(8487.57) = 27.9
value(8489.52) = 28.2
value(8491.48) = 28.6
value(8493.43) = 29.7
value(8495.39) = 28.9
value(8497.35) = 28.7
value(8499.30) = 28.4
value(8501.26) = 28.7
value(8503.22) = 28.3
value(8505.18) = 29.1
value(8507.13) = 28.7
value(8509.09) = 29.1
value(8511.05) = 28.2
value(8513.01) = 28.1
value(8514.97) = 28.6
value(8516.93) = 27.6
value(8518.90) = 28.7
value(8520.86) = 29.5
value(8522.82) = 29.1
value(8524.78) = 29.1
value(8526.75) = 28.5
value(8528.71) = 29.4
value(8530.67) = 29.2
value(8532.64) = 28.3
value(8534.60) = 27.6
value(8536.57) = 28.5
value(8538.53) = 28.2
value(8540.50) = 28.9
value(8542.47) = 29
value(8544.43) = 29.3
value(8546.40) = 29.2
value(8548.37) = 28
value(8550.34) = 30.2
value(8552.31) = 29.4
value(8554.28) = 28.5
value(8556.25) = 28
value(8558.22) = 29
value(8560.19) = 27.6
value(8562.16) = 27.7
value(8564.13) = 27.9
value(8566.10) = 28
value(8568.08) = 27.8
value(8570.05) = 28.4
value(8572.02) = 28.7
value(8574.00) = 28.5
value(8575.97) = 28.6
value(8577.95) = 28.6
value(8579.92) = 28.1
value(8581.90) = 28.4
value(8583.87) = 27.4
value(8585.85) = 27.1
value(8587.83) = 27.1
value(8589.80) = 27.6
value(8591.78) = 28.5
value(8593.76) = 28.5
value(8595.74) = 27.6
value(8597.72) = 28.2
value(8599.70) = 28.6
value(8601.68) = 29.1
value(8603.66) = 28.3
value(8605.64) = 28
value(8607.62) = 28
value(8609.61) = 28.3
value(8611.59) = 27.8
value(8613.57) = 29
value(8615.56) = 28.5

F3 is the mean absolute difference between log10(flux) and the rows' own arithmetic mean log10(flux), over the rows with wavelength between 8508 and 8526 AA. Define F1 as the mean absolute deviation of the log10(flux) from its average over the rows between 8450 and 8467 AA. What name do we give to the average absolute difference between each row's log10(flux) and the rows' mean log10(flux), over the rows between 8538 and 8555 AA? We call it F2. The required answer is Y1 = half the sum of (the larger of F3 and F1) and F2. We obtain 0.0074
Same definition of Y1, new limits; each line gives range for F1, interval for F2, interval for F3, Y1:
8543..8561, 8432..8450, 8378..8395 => 0.0076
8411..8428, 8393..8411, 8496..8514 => 0.0068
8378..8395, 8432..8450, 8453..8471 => 0.0059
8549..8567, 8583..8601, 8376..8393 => 0.0096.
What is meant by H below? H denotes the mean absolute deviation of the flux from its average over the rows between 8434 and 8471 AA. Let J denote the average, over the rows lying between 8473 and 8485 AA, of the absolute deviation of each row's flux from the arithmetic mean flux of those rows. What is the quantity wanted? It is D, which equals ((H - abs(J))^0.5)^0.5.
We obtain 0.71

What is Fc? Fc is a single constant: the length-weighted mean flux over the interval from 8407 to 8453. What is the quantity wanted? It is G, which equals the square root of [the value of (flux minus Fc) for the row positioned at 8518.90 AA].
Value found 1.16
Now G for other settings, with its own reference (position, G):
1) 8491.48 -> 1.12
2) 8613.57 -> 1.29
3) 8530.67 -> 1.36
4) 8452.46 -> 1.03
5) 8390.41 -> 0.50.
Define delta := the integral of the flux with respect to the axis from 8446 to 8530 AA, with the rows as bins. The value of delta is 2390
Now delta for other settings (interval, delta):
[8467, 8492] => 704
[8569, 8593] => 674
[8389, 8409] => 551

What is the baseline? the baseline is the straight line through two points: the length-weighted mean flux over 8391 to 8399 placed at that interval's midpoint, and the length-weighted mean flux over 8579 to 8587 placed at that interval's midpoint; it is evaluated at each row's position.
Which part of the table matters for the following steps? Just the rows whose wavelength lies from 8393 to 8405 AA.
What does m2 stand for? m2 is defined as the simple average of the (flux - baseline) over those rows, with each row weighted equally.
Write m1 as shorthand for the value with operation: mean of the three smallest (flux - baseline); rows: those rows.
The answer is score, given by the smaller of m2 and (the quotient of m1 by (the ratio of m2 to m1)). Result 0.12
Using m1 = -0.2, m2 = 0.5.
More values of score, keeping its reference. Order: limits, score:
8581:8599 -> 0.07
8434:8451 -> 0.10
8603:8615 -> 0.03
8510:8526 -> 0.24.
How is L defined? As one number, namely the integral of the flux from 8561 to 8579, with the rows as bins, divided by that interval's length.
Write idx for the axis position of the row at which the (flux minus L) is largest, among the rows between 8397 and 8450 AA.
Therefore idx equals 8433.02 AA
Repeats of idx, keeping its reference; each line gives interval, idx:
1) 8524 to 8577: 8550.34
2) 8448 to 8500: 8468.05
